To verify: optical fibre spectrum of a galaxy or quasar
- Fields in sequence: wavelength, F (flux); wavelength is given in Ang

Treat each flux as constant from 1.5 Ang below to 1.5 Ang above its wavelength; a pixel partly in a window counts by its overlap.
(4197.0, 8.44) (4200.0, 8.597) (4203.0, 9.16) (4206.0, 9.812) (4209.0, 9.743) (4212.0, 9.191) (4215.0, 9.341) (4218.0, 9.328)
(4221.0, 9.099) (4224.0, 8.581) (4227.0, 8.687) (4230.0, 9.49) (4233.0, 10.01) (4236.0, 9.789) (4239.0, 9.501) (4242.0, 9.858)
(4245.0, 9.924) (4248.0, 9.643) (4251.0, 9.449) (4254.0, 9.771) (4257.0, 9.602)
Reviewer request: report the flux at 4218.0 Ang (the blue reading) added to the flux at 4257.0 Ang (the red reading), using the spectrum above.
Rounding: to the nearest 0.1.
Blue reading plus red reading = 18.9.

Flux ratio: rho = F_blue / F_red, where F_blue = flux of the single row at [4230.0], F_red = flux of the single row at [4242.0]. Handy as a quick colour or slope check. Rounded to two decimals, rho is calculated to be 0.96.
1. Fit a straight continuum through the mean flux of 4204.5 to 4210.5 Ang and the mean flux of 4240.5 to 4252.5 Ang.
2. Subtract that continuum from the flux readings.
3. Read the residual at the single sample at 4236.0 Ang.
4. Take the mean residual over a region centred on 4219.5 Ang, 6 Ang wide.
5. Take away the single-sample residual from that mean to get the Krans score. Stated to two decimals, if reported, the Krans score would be -0.60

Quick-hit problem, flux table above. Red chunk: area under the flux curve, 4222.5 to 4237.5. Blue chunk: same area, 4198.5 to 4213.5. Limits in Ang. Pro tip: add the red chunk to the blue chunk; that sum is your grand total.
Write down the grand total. 279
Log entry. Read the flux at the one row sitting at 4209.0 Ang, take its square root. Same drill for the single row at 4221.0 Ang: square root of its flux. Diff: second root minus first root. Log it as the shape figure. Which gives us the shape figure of -0.10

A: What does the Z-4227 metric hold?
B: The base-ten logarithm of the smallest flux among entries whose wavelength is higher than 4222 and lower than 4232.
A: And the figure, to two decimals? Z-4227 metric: 0.93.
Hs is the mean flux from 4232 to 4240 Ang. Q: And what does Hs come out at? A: 9.77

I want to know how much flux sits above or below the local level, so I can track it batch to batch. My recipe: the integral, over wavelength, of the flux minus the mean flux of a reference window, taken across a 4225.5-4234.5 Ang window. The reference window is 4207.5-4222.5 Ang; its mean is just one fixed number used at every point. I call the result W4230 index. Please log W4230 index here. 0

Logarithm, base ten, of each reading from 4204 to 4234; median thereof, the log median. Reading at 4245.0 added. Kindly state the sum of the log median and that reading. 10.9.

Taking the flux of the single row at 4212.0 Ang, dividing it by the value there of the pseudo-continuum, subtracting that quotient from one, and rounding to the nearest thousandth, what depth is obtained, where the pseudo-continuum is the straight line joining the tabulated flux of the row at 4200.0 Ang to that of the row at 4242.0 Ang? -0.026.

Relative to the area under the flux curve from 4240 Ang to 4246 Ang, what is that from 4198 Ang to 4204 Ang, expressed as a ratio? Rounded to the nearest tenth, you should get 0.9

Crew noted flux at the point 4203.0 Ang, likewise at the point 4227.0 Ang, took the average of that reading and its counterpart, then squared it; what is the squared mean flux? 80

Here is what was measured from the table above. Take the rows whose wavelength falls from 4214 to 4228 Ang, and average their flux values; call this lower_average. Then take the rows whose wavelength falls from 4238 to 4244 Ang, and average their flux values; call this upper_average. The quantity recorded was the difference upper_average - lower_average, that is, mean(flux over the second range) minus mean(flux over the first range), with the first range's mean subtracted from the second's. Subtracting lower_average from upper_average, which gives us 0.7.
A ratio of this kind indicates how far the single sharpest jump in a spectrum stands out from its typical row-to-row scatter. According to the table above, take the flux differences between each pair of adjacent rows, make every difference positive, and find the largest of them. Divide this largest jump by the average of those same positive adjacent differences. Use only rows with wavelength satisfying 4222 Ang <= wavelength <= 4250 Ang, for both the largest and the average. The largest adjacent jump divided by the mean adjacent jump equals 2.4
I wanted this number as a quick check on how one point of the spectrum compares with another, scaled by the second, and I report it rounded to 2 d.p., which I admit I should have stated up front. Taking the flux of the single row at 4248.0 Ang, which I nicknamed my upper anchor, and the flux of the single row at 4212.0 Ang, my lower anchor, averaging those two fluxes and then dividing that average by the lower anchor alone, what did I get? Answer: 1.02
